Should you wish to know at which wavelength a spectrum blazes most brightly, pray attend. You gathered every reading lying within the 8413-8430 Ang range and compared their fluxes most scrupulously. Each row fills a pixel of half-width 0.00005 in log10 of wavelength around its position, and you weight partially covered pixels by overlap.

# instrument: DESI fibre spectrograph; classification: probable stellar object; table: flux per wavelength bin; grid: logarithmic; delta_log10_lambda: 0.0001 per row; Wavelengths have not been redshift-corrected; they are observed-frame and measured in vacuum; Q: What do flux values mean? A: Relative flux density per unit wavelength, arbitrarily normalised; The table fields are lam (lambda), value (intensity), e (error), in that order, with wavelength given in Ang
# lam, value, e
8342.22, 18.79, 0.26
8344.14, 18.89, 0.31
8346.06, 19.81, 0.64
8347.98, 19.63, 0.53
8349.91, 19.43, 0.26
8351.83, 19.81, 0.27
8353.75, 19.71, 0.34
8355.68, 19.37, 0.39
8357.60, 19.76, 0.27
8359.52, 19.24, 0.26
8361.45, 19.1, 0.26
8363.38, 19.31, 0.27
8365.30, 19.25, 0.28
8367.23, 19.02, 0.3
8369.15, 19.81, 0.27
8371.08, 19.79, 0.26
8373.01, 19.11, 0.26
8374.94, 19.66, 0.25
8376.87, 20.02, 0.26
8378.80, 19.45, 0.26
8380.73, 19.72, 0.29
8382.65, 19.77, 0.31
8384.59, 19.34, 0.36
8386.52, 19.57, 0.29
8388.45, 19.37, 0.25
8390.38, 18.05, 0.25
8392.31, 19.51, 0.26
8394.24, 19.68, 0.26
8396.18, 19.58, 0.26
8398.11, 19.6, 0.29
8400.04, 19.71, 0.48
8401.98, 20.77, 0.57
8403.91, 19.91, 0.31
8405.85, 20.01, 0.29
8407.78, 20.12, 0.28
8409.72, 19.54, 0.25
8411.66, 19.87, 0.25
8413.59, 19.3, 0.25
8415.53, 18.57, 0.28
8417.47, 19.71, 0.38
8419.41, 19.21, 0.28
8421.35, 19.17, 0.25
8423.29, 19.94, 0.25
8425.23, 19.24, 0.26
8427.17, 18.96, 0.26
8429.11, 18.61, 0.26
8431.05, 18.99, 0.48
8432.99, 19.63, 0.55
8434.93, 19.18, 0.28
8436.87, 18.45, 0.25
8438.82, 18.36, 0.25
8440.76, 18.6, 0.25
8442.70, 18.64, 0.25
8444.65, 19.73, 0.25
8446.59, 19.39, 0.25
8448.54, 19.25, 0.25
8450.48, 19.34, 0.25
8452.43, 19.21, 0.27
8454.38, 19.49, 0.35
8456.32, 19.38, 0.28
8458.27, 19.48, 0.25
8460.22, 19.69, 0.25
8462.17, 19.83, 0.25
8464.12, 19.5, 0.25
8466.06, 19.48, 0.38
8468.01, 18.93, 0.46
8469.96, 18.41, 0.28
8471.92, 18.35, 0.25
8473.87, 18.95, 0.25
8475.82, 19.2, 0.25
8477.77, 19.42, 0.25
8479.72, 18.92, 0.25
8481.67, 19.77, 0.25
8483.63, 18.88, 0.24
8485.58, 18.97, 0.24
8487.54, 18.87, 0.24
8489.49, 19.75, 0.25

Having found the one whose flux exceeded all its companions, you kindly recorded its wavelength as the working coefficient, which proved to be 8423.29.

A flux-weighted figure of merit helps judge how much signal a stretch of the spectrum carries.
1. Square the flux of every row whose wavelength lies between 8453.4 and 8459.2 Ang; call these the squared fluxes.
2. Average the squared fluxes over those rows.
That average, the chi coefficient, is 378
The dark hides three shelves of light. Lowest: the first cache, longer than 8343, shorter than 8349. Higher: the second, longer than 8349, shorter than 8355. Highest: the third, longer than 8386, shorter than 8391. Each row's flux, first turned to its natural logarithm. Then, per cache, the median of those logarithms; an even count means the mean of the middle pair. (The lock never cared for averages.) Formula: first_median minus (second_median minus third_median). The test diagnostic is 2.96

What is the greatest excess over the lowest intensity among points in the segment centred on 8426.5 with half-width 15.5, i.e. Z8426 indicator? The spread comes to 1.58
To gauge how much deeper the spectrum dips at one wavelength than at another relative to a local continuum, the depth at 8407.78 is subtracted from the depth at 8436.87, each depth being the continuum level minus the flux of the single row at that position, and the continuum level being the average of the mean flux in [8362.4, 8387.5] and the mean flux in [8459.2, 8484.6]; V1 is 1.7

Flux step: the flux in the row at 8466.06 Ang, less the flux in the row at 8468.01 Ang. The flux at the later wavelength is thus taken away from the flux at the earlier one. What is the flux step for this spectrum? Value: 0.55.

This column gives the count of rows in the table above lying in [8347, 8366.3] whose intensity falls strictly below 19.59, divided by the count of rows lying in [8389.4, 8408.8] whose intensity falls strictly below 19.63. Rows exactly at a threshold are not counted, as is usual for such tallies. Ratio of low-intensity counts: 1.5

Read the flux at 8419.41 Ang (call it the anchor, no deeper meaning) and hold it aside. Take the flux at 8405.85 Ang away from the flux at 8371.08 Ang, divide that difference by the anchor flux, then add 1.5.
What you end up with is 1.49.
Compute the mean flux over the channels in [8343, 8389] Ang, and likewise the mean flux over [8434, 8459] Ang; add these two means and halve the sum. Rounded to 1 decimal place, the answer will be 19.3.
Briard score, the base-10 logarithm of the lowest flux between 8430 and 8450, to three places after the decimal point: 1.264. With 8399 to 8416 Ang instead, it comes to 1.269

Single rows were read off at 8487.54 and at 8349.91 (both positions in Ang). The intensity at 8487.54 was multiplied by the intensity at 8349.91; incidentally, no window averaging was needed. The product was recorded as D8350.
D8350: 367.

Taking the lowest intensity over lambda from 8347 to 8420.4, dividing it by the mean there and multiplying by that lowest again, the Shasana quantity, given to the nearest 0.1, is 16.7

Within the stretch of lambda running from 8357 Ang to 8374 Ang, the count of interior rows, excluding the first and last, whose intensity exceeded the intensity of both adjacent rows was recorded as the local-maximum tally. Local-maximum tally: 2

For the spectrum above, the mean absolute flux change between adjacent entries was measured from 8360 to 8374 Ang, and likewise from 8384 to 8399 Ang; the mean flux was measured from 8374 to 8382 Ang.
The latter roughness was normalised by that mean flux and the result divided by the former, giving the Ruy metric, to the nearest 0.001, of 0.076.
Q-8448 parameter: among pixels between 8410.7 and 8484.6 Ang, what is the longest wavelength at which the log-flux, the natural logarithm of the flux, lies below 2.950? 8483.63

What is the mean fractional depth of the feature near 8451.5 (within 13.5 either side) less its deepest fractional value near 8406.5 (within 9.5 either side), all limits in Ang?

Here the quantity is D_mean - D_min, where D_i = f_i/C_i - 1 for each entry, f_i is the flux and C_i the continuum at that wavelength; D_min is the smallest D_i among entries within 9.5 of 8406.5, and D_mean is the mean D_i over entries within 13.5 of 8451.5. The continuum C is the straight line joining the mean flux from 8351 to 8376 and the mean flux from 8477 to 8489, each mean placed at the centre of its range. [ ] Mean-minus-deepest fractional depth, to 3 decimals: 0.042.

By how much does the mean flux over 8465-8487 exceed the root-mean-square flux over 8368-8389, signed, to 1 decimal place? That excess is -0.6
